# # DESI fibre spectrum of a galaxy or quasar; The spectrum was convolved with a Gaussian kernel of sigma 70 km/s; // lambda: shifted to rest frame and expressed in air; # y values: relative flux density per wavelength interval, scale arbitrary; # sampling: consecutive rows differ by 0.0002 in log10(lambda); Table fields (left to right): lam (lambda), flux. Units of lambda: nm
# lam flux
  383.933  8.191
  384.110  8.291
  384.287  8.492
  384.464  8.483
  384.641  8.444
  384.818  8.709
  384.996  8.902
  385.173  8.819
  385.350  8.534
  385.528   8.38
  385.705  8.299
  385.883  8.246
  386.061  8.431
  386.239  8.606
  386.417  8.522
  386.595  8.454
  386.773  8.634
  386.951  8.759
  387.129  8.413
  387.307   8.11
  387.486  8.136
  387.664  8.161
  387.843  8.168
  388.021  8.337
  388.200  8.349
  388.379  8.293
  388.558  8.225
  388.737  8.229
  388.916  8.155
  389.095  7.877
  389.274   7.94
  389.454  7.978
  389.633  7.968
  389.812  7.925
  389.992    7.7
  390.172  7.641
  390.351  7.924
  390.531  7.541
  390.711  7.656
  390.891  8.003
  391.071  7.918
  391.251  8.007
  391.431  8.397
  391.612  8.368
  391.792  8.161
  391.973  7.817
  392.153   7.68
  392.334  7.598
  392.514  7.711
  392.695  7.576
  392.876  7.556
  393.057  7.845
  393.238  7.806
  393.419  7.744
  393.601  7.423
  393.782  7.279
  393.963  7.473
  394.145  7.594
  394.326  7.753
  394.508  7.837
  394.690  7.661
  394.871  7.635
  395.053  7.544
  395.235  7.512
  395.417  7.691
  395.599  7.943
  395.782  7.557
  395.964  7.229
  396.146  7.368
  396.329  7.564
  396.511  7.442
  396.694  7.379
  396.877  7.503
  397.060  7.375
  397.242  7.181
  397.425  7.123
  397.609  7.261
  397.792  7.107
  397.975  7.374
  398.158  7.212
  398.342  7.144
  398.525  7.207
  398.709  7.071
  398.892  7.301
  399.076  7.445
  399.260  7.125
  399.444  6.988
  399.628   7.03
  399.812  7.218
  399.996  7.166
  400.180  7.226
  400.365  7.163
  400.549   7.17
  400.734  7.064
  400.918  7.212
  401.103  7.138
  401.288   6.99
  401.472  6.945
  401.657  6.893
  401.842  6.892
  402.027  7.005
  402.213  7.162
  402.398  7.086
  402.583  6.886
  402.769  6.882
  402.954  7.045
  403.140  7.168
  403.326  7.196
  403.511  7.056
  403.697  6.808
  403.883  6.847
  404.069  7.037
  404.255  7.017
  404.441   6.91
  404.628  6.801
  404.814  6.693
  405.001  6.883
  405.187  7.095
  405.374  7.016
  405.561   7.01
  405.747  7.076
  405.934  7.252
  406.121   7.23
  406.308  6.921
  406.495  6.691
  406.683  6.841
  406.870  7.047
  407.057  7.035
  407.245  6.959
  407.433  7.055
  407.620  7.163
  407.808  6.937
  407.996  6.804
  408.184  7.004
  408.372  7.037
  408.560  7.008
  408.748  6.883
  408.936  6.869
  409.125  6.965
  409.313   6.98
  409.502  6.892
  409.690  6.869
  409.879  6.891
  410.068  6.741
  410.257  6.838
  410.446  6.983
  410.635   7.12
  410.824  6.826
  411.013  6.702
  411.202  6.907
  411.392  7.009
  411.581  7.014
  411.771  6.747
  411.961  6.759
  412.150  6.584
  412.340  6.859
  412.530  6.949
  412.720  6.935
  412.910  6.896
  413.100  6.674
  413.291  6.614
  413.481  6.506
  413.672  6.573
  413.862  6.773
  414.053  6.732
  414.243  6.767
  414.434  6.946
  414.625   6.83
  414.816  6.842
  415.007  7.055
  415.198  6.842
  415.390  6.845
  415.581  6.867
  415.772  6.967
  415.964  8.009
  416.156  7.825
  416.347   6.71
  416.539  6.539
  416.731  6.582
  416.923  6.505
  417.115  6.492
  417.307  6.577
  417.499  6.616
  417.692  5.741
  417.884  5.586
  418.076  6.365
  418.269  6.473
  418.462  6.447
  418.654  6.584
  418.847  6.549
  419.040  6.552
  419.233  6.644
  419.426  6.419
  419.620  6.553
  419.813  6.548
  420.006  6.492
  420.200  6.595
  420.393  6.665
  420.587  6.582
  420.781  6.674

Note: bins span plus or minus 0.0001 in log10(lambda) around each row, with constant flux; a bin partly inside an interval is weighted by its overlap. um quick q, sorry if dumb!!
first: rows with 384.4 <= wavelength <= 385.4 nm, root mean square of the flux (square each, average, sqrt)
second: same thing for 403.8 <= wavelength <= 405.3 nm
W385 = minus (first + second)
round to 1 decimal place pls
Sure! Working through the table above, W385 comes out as -15.6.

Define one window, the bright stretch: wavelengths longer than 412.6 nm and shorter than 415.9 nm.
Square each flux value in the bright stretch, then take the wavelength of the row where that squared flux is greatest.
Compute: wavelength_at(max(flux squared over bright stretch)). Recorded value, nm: 415.007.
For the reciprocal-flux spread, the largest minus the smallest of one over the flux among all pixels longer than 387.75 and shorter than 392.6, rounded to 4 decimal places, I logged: 0.0135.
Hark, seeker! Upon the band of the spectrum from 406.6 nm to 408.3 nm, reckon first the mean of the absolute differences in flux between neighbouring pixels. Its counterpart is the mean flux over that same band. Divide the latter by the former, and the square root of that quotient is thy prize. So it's 7.3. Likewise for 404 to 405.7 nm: 8.2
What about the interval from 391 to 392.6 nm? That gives 6.8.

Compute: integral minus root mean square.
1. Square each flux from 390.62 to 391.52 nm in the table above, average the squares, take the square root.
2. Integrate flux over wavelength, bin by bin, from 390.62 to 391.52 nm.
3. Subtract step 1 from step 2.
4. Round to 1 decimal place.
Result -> -0.8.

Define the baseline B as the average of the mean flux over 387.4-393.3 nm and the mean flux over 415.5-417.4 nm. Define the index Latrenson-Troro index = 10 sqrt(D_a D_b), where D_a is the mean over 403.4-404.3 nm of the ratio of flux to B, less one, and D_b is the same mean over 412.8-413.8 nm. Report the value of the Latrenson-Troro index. 0.82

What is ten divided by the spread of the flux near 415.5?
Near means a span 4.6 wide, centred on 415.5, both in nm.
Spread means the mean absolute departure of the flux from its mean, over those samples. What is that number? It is 37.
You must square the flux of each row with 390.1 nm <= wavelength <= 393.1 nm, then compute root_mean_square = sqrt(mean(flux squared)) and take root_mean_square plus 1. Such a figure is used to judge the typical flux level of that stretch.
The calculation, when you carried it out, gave 8.9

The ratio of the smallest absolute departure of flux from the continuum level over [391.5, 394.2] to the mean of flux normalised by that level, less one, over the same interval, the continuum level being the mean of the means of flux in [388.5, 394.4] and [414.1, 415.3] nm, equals 1.4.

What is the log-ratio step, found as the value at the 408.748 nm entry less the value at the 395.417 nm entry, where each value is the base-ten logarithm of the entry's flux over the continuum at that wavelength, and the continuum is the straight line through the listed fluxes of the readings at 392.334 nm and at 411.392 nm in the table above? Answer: -0.024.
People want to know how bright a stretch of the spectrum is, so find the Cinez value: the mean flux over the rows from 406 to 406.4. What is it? 7.1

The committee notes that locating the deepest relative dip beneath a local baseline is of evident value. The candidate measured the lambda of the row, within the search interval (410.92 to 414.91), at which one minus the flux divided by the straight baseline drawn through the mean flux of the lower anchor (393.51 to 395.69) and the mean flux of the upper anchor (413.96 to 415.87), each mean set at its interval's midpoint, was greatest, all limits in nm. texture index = 413.481 nm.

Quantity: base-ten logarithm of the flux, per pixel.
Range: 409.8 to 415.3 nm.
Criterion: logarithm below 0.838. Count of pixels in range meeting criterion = 18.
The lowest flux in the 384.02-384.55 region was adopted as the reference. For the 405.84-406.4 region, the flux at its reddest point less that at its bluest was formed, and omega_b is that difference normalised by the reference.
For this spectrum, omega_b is -0.04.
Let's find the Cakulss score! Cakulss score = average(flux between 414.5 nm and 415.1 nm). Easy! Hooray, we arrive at 6.91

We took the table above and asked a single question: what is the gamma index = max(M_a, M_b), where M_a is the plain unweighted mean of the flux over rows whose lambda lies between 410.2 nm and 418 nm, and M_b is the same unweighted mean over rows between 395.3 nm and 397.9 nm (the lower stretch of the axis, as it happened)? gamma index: 7.4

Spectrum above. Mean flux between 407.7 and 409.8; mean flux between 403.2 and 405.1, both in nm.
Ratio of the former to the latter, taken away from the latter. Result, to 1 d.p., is 5.9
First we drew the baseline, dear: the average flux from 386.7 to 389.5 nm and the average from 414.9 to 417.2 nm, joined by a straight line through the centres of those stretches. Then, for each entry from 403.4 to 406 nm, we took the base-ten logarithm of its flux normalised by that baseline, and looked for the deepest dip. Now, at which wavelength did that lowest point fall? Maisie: 404.814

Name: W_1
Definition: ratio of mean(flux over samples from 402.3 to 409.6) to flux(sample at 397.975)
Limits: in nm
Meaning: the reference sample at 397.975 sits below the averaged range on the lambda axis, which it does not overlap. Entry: 0.946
